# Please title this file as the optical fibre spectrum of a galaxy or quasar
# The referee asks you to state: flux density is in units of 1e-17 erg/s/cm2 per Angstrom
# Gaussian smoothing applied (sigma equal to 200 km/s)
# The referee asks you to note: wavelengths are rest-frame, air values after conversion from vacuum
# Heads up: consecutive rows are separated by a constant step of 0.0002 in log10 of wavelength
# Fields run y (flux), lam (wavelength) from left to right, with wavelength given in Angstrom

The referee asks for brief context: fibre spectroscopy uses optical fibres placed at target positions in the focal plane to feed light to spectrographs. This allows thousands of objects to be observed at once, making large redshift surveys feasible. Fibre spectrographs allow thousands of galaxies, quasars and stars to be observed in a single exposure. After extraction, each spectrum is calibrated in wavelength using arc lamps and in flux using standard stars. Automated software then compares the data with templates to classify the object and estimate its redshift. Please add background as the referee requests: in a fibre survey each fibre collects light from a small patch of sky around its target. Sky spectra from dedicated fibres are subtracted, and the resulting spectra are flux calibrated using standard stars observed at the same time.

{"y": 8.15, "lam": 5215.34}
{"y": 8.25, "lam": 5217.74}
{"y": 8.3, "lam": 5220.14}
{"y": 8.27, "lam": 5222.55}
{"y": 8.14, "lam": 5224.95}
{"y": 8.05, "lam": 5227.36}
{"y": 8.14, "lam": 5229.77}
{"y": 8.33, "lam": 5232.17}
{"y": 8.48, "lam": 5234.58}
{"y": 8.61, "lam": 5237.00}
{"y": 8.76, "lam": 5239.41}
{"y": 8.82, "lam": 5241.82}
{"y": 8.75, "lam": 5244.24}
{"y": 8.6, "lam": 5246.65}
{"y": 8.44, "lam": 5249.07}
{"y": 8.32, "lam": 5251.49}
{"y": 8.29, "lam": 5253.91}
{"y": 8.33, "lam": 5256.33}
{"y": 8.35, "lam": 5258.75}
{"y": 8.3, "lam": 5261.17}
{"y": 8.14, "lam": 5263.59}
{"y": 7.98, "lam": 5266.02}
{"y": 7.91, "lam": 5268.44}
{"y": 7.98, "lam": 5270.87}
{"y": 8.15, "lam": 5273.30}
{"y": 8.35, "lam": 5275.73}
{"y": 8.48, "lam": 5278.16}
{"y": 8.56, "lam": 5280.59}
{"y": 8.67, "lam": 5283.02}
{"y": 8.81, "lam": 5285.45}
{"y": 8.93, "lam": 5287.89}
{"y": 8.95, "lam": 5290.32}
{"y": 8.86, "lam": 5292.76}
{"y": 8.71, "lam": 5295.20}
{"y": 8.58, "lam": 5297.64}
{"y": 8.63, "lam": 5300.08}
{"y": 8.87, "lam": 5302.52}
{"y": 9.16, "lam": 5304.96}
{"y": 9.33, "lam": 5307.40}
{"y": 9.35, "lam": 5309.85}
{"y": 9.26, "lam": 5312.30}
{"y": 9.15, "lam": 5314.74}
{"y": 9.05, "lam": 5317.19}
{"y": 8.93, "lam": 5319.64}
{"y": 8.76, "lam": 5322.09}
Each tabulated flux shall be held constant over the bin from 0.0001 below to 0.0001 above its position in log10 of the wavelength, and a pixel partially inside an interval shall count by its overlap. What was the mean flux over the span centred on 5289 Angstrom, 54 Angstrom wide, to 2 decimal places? 8.67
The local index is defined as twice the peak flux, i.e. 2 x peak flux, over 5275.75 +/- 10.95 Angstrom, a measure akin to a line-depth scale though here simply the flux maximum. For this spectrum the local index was 17.6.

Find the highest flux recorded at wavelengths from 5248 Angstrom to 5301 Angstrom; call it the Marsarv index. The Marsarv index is 8.95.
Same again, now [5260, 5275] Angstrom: 8.3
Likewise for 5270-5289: 8.93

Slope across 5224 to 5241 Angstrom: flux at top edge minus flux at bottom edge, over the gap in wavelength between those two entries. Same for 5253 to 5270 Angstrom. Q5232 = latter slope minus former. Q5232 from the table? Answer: -0.069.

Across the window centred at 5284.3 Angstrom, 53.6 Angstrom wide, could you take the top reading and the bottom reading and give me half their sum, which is 8.63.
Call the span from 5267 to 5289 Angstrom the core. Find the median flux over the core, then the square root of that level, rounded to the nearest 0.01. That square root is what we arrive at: 2.91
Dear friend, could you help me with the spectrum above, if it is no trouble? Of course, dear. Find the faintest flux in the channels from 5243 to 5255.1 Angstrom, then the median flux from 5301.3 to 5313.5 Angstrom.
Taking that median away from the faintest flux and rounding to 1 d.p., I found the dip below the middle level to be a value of -1.0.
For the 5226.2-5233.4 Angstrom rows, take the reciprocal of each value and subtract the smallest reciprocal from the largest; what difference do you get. 0.0042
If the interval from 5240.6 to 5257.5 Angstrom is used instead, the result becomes 0.0072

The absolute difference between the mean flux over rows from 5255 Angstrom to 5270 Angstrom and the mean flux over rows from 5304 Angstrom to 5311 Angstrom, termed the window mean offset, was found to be 1.1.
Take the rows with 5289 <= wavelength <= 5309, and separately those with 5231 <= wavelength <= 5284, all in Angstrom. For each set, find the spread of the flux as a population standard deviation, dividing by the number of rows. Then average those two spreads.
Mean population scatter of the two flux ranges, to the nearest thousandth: 0.247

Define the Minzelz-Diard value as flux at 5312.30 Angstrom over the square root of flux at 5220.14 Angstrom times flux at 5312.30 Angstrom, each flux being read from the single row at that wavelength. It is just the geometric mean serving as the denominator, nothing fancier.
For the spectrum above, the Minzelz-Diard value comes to 1.06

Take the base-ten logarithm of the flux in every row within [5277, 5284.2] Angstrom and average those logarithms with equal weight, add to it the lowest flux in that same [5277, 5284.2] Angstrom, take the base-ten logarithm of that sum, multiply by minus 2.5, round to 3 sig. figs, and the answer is -2.43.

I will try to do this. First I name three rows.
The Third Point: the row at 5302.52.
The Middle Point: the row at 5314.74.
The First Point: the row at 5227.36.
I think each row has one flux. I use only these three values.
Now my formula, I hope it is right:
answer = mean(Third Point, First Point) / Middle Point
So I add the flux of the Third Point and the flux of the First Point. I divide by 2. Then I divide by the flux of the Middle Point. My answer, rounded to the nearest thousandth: 0.925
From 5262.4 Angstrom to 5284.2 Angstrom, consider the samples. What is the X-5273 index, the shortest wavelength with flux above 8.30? 5275.73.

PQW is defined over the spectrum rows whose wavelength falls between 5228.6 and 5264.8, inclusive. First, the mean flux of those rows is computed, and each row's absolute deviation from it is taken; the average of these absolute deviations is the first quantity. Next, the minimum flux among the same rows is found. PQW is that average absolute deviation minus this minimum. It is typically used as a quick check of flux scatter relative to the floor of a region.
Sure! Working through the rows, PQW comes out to -8.0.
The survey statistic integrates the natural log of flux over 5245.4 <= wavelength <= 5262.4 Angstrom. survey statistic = 36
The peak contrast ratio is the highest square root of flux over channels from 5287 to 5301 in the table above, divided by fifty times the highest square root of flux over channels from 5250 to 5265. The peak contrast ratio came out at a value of 0.0207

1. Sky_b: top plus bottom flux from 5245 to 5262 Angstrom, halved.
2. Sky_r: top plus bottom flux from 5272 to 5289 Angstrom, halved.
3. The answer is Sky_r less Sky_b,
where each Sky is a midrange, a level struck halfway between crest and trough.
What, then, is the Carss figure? 0.1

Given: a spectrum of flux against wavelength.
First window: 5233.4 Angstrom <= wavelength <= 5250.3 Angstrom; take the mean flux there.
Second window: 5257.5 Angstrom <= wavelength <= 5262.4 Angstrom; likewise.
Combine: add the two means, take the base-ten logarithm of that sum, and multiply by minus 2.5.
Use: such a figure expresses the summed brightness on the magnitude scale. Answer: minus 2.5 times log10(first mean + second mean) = -3.07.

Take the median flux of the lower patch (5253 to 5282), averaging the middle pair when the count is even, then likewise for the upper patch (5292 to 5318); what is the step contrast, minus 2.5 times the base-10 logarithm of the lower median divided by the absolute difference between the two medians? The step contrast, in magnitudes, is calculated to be -2.6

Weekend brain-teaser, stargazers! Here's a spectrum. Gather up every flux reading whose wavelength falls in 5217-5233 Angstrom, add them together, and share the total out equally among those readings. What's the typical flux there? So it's 8.2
